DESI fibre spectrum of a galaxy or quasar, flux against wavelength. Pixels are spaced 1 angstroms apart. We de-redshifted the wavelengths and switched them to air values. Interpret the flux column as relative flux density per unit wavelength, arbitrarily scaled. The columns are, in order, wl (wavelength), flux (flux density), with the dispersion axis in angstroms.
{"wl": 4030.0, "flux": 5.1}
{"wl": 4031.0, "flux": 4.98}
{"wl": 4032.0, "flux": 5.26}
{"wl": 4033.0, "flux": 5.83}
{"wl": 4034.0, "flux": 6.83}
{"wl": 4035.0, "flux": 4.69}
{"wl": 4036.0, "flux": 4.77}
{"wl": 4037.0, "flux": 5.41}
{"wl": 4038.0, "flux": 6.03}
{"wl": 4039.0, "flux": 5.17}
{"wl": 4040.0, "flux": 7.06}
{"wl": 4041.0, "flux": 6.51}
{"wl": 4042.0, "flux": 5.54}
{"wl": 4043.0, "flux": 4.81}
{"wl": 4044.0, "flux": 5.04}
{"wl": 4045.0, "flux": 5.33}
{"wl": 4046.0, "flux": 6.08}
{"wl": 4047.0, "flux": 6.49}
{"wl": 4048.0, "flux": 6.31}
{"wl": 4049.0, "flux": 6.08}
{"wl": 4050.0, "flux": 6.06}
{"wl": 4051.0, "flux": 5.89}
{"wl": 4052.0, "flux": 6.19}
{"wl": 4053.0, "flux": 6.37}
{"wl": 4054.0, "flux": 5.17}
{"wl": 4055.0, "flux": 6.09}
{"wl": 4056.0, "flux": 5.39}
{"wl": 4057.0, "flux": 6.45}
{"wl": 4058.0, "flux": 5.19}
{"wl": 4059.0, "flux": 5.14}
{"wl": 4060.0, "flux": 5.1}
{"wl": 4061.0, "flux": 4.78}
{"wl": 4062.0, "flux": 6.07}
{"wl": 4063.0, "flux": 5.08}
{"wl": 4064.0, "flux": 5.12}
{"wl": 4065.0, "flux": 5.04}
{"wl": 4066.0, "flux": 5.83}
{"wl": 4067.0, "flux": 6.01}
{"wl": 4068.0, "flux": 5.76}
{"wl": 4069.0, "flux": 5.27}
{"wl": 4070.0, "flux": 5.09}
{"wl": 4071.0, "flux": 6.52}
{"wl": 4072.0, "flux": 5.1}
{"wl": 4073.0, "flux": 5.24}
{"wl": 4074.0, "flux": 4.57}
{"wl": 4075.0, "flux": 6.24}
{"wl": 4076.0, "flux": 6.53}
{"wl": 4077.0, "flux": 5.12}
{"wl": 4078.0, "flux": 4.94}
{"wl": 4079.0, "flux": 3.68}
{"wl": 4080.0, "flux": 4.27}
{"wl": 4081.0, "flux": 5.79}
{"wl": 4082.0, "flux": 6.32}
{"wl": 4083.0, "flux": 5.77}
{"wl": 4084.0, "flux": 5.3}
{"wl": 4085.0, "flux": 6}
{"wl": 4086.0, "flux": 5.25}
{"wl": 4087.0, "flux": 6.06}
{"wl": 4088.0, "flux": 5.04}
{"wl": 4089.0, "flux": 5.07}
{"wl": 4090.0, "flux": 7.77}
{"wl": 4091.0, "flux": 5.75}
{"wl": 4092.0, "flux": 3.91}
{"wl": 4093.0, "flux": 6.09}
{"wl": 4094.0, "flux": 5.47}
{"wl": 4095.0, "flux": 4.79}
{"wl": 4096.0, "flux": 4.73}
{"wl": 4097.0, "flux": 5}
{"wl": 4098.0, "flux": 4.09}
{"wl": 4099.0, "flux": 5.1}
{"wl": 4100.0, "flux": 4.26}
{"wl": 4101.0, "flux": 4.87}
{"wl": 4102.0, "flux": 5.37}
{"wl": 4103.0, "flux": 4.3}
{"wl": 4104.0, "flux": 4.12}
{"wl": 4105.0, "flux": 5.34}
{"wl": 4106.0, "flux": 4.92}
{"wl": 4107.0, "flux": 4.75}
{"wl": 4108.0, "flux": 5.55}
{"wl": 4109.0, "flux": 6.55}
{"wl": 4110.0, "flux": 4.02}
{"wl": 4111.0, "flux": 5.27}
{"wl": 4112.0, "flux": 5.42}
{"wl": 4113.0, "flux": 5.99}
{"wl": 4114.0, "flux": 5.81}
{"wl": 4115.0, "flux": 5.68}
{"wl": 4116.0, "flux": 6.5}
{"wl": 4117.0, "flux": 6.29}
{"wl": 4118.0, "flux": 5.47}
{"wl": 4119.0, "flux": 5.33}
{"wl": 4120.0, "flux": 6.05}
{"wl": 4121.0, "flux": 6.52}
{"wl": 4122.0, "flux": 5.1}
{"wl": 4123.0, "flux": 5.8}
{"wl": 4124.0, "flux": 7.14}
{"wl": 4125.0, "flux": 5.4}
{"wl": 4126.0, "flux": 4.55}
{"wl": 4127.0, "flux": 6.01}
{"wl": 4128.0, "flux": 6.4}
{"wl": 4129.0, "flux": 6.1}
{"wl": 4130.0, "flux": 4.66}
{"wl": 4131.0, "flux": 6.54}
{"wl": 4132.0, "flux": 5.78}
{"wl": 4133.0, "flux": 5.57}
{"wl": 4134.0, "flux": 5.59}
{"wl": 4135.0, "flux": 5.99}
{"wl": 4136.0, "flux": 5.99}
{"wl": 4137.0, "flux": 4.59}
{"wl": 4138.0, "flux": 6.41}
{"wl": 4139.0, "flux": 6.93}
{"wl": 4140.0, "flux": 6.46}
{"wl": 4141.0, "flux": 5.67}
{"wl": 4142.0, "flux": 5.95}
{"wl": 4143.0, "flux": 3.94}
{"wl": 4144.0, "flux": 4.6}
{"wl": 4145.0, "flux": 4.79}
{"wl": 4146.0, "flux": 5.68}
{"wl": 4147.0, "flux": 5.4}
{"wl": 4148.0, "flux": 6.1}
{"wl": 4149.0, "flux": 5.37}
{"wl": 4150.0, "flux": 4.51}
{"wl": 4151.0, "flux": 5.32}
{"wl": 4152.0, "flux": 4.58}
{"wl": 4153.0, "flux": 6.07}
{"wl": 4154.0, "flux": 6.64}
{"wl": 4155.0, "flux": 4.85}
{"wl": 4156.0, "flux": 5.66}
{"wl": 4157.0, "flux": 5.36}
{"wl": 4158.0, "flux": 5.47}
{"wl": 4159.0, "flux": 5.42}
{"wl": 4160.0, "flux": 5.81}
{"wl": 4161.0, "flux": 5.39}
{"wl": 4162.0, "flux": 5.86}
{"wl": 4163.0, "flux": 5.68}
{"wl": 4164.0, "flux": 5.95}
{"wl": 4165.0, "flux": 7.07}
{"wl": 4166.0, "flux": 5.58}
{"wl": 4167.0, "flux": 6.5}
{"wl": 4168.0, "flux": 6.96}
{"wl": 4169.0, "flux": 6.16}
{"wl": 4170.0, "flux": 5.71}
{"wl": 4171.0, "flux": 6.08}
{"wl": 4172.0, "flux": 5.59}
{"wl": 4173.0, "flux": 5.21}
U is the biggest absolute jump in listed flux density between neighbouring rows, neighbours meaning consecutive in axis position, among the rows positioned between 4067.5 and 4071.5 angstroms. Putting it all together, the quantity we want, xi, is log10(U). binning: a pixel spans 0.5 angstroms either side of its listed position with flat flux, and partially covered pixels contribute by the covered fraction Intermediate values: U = 1.4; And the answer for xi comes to 0.16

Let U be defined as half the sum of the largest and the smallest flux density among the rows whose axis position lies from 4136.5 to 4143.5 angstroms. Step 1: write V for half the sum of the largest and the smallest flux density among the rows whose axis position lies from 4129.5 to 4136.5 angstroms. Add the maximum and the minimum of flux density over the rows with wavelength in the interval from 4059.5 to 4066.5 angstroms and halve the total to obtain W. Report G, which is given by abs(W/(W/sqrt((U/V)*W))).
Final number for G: 2.29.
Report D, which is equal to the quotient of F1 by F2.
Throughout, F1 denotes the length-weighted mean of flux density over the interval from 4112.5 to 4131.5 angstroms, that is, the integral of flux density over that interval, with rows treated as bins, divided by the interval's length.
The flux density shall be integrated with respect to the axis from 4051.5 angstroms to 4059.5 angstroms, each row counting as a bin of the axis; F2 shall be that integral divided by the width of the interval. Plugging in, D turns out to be 1.02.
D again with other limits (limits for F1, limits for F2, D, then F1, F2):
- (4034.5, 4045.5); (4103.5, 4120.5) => 1.00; 5.49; 5.5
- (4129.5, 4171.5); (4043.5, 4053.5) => 0.95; 5.68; 6.0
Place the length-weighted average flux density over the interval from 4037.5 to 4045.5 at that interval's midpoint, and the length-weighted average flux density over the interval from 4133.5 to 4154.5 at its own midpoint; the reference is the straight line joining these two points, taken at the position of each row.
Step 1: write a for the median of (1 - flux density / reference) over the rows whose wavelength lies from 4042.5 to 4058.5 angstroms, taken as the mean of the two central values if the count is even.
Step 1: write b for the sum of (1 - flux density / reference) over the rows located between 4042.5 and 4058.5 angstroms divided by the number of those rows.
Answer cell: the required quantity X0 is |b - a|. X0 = 0.045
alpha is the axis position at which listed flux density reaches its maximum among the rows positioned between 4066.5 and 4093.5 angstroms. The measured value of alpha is 4090.0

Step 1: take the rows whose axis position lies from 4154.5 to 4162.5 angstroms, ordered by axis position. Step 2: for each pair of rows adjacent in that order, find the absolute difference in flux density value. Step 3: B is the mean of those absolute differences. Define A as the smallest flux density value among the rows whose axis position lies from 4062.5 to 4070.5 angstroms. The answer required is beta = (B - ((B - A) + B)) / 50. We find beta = 0.094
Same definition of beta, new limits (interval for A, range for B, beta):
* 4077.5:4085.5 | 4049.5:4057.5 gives 0.061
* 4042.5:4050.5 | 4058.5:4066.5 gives 0.086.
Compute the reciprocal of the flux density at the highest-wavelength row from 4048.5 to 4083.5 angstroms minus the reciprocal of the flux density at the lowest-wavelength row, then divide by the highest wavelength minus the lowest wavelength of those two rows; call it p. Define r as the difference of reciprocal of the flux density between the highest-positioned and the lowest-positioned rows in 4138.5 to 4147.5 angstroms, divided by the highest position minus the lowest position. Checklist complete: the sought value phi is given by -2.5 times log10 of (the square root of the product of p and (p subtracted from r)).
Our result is 7.4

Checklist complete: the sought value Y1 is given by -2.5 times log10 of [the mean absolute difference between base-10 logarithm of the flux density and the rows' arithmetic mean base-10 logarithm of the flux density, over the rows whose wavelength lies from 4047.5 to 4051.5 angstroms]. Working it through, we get 5.25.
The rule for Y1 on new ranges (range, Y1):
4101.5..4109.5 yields 3.25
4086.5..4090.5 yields 2.95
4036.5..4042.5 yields 3.44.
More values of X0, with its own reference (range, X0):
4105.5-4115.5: 0.016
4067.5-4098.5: 0.021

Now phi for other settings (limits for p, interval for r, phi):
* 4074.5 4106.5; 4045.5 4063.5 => 7.7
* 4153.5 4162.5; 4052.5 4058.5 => 6.2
